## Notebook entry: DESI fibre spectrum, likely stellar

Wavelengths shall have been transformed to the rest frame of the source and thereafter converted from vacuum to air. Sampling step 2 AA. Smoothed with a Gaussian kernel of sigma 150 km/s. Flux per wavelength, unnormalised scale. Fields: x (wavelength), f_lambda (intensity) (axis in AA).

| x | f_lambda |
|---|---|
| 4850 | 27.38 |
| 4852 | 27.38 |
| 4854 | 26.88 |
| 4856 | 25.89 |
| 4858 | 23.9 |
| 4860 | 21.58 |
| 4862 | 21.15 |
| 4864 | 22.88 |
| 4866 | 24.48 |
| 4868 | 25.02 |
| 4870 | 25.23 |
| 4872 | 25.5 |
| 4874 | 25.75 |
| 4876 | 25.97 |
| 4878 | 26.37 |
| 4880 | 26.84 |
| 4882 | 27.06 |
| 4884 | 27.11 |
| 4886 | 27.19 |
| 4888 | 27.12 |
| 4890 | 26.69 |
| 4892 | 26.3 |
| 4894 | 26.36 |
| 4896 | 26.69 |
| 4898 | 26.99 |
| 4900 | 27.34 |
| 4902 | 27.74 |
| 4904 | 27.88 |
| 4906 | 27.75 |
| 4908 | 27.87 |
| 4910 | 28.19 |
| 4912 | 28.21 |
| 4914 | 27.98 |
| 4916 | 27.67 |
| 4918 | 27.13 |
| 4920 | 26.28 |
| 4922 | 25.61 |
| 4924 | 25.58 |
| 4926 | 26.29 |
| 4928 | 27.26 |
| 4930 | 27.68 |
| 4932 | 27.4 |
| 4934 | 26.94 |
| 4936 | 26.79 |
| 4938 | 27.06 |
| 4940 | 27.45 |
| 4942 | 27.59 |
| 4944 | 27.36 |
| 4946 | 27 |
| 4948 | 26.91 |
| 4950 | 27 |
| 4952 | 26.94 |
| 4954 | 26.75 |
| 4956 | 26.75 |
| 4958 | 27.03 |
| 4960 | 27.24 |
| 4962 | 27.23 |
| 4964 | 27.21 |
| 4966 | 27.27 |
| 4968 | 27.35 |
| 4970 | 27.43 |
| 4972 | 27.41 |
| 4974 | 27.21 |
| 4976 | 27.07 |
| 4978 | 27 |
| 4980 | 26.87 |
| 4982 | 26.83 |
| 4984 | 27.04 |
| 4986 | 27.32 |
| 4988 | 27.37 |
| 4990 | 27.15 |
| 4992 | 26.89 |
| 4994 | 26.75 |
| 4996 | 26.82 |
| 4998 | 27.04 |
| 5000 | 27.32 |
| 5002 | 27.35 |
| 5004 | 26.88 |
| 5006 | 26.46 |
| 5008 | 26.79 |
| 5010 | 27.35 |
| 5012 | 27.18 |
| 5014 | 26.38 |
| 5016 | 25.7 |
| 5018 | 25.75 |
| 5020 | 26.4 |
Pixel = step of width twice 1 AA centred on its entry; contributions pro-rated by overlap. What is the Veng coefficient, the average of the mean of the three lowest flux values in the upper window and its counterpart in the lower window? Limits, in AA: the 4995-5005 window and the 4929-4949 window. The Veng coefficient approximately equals 26.90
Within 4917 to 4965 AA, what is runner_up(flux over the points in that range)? 27.59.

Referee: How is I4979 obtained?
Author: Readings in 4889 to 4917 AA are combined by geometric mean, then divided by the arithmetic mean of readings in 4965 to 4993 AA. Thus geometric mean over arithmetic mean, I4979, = 1.01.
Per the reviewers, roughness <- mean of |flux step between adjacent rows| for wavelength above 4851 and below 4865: 1.3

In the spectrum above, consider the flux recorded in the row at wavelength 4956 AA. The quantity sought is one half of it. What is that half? 13.4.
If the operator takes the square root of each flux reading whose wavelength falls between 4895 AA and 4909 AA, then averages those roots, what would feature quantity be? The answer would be 5.241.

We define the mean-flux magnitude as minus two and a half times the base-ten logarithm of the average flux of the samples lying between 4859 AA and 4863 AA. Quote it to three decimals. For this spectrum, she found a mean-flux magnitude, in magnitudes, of -3.324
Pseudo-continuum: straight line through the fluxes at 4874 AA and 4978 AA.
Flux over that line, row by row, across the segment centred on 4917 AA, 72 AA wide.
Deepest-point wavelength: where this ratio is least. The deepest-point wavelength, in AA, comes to 4924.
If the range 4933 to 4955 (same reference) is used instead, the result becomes 4954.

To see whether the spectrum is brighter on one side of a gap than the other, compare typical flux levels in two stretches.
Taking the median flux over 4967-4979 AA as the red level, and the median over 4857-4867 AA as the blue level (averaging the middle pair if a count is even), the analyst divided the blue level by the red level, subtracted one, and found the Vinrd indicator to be -0.16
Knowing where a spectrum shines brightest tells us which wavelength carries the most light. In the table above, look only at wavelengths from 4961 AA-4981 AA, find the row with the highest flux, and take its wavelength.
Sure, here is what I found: 4970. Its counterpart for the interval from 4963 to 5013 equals 4970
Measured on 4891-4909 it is 4904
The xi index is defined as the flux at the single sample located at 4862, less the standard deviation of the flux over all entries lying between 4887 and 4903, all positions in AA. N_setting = 20.7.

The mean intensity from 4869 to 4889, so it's 26.4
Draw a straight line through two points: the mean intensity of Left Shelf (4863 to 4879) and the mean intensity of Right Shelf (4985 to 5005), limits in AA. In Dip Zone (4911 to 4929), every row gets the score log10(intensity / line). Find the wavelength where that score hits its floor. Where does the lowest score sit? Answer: 4924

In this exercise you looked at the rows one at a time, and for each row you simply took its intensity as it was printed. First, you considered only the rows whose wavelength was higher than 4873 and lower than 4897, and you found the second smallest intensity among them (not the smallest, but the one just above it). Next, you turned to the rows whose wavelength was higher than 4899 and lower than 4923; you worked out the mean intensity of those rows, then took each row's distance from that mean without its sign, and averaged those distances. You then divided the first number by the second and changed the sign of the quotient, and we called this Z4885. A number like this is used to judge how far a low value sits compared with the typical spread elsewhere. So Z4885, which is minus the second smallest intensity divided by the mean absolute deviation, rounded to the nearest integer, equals -44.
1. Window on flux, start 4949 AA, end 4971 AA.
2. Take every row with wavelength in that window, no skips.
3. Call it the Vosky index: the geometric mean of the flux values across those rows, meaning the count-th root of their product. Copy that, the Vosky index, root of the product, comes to 27.1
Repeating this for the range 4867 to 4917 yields 26.9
